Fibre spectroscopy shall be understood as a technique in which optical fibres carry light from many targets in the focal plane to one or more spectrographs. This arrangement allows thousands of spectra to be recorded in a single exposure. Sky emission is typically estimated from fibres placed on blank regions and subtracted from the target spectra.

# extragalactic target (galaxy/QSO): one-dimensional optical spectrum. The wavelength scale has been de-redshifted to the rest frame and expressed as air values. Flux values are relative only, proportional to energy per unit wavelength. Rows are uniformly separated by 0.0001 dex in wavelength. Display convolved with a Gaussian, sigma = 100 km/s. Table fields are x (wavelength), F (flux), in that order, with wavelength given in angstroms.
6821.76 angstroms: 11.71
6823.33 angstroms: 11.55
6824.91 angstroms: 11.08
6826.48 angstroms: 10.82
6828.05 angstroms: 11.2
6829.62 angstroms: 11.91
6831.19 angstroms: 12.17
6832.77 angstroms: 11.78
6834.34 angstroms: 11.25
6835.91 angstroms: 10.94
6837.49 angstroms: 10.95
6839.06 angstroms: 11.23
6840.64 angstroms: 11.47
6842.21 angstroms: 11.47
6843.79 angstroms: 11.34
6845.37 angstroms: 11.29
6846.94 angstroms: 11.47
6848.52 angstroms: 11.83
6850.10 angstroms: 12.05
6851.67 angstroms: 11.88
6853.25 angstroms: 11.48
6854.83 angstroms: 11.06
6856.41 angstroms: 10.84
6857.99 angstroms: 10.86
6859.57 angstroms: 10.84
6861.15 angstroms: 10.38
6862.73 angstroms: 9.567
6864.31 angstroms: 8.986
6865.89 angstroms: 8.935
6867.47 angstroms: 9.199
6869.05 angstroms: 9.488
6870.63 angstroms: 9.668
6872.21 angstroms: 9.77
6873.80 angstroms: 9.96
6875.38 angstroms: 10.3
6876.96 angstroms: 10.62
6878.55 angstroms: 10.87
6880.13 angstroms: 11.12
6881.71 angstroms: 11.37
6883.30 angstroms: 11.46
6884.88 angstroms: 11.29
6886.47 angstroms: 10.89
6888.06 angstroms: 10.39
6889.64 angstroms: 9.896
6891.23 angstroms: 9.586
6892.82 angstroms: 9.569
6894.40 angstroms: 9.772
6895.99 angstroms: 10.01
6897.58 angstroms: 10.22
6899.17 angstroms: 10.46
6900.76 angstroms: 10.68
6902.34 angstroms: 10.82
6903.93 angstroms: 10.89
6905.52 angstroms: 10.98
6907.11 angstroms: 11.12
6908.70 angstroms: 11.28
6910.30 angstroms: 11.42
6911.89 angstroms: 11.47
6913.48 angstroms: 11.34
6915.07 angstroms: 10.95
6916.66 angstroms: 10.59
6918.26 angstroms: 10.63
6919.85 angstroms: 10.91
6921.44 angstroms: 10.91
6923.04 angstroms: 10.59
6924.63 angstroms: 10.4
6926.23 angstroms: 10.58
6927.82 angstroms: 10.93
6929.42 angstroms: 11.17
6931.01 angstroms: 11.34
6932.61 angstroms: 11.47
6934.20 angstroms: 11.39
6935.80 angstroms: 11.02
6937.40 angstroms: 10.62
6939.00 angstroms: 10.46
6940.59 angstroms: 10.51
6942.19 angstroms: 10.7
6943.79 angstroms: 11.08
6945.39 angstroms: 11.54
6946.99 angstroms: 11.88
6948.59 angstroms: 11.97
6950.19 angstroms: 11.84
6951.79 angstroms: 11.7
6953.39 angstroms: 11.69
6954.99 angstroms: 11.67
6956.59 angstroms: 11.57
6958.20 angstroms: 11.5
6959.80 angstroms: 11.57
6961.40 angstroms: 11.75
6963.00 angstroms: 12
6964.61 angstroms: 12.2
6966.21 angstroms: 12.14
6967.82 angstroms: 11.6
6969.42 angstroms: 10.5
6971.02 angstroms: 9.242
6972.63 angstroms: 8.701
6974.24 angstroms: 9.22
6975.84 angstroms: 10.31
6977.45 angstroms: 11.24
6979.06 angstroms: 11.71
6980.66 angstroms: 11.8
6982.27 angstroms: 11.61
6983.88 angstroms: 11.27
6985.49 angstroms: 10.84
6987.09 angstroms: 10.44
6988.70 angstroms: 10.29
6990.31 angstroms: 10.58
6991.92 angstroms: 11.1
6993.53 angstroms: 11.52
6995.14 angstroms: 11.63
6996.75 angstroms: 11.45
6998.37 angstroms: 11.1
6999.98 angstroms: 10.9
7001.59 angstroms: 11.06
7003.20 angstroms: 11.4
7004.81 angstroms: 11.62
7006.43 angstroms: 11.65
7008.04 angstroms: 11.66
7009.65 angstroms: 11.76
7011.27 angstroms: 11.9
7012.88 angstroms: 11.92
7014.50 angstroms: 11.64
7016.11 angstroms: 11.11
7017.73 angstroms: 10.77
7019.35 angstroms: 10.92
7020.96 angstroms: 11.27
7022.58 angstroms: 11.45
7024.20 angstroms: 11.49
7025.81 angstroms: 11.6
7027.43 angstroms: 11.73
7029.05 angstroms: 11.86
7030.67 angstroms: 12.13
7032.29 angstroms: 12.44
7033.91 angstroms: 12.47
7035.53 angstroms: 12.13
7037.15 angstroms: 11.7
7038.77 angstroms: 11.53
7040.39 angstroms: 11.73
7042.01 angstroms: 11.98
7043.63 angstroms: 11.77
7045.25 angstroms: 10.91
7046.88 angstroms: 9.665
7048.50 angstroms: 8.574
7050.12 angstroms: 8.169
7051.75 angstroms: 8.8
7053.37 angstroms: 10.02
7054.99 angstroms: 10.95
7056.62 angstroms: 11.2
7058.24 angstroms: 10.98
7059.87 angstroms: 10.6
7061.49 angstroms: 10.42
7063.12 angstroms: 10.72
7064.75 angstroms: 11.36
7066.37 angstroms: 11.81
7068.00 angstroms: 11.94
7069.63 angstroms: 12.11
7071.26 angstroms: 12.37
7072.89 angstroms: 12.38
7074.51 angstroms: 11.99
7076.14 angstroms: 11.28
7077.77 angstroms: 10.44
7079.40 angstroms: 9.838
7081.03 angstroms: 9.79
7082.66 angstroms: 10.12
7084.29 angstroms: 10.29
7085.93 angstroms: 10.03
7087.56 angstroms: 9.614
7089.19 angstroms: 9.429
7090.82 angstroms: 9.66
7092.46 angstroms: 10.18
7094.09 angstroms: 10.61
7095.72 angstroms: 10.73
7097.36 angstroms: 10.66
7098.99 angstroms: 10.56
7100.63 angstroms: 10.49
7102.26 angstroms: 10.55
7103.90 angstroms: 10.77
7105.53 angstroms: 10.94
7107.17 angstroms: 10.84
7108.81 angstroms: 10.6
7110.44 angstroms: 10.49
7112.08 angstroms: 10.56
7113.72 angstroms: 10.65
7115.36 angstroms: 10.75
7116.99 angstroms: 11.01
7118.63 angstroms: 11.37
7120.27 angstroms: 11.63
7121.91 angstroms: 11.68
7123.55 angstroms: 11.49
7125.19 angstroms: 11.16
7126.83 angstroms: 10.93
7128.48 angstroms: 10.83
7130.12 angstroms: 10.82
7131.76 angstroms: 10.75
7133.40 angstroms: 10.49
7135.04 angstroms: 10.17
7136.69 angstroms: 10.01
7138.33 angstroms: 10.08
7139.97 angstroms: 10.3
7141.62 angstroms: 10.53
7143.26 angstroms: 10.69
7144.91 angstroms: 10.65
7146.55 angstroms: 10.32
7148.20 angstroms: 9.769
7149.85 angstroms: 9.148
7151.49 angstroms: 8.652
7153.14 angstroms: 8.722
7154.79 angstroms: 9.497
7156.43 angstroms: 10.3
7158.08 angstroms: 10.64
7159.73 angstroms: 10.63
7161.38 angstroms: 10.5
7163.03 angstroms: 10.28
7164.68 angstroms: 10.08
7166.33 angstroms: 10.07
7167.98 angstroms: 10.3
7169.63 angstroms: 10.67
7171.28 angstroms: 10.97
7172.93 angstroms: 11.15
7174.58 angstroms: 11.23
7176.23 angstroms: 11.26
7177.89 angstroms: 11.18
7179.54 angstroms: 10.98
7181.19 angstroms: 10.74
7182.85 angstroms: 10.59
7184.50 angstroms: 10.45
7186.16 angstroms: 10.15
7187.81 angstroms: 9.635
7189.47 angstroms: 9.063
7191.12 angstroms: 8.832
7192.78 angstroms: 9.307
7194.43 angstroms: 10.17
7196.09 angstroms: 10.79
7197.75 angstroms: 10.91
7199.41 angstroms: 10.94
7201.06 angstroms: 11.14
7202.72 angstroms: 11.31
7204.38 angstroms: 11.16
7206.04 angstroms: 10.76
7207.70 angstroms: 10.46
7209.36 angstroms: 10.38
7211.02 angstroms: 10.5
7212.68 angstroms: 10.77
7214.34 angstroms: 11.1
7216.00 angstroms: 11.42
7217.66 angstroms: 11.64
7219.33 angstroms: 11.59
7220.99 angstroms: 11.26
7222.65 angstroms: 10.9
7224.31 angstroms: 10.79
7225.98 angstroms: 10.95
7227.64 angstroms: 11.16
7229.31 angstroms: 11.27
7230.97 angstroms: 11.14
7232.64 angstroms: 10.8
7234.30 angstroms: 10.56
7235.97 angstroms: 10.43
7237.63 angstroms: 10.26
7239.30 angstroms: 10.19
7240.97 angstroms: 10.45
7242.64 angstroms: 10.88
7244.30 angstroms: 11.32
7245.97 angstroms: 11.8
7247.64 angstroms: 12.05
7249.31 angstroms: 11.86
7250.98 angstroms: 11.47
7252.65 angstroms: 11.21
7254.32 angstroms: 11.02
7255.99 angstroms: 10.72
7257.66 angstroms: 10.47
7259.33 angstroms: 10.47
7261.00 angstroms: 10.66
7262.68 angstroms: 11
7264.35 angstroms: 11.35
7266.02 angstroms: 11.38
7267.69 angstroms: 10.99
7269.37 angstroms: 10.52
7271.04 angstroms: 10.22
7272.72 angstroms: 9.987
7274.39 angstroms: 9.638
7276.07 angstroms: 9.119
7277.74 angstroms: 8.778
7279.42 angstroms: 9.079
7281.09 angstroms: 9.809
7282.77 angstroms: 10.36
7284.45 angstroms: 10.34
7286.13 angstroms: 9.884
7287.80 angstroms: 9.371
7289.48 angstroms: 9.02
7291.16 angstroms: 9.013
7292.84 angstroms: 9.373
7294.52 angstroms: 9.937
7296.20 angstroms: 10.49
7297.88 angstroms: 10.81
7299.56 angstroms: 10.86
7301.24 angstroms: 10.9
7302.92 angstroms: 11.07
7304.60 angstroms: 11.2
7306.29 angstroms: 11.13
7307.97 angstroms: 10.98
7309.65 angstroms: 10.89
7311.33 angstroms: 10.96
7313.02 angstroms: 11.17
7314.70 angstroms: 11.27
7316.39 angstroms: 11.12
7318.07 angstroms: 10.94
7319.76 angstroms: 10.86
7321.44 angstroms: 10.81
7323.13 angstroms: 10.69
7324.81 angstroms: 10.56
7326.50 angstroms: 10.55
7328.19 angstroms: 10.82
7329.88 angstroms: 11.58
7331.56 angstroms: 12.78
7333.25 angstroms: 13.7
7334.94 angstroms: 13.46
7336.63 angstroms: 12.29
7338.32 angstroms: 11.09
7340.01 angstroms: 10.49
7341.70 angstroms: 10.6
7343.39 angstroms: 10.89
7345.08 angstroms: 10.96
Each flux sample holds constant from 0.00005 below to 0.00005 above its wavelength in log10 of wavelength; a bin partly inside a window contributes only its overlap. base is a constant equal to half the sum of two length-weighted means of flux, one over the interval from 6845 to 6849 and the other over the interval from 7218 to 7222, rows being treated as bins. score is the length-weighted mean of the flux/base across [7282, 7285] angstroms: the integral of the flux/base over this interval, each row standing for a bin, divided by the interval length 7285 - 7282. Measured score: 0.90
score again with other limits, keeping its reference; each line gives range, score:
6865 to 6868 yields 0.79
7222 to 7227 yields 0.95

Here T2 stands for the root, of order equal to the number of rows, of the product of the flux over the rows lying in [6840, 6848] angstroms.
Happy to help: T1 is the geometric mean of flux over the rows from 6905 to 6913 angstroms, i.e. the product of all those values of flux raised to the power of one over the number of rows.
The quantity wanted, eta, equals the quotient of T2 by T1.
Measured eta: 1.01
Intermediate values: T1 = 11.3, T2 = 11.4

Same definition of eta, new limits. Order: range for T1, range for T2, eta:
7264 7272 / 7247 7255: 1.06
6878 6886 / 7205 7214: 0.94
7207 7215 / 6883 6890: 1.01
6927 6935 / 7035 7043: 1.05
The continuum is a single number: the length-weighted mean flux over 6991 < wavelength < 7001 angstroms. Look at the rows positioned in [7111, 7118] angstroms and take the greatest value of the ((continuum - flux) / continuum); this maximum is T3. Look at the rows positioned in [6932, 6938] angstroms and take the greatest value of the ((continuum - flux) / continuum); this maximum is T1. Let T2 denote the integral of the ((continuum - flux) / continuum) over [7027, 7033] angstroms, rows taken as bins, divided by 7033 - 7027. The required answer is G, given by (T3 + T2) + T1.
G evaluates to 0.05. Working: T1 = 0.06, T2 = -0.07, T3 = 0.06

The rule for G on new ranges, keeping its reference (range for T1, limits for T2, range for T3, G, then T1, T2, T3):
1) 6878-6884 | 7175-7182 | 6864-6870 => 0.26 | 0.04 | 0.02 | 0.21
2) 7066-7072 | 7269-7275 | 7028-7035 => 0.00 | -0.05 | 0.11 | -0.05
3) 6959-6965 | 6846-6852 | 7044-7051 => 0.20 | -0.03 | -0.05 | 0.27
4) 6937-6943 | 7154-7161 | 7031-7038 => 0.12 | 0.07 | 0.09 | -0.04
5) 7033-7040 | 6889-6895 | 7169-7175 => 0.17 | -0.02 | 0.14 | 0.05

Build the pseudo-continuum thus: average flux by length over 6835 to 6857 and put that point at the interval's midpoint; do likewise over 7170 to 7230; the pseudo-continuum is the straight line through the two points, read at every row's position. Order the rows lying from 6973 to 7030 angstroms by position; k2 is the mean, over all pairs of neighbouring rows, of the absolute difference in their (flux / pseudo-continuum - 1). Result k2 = 0.0250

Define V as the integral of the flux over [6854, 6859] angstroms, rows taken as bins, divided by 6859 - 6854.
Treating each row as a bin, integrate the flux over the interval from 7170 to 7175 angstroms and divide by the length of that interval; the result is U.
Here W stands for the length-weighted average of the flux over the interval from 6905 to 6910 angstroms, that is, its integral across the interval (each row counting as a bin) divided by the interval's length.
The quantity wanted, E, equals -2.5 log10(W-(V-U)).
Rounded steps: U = 11.08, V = 10.9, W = 11.1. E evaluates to -2.63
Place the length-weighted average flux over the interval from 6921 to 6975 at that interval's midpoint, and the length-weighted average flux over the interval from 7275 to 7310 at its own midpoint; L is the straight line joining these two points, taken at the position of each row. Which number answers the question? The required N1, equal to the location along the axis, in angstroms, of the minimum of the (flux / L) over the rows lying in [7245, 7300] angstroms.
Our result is 7277.74 angstroms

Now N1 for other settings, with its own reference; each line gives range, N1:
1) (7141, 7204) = 7151.49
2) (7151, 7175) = 7151.49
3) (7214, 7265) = 7239.30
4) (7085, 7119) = 7089.19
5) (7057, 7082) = 7081.03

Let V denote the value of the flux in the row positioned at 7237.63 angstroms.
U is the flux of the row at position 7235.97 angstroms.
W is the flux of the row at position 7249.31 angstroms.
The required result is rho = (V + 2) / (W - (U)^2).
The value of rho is -0.13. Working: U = 10.43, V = 10.26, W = 11.86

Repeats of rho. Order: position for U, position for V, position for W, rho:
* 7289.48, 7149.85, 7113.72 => -0.16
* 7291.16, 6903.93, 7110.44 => -0.18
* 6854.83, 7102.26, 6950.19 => -0.11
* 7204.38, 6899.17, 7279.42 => -0.11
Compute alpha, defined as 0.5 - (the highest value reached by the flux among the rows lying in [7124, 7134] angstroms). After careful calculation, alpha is -10.7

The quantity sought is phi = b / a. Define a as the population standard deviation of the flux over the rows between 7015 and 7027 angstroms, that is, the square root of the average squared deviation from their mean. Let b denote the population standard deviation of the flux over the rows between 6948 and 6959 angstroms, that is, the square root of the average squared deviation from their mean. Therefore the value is 0.51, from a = 0.3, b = 0.15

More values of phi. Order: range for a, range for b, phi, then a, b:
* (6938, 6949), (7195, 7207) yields 0.32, 0.6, 0.19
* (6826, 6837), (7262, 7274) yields 1.06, 0.5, 0.51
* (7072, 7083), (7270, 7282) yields 0.51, 1.0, 0.49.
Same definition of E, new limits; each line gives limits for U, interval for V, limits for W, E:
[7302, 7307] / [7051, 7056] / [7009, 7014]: -2.78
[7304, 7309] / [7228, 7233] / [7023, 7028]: -2.66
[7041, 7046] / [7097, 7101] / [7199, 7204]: -2.71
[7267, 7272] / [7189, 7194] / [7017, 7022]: -2.73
